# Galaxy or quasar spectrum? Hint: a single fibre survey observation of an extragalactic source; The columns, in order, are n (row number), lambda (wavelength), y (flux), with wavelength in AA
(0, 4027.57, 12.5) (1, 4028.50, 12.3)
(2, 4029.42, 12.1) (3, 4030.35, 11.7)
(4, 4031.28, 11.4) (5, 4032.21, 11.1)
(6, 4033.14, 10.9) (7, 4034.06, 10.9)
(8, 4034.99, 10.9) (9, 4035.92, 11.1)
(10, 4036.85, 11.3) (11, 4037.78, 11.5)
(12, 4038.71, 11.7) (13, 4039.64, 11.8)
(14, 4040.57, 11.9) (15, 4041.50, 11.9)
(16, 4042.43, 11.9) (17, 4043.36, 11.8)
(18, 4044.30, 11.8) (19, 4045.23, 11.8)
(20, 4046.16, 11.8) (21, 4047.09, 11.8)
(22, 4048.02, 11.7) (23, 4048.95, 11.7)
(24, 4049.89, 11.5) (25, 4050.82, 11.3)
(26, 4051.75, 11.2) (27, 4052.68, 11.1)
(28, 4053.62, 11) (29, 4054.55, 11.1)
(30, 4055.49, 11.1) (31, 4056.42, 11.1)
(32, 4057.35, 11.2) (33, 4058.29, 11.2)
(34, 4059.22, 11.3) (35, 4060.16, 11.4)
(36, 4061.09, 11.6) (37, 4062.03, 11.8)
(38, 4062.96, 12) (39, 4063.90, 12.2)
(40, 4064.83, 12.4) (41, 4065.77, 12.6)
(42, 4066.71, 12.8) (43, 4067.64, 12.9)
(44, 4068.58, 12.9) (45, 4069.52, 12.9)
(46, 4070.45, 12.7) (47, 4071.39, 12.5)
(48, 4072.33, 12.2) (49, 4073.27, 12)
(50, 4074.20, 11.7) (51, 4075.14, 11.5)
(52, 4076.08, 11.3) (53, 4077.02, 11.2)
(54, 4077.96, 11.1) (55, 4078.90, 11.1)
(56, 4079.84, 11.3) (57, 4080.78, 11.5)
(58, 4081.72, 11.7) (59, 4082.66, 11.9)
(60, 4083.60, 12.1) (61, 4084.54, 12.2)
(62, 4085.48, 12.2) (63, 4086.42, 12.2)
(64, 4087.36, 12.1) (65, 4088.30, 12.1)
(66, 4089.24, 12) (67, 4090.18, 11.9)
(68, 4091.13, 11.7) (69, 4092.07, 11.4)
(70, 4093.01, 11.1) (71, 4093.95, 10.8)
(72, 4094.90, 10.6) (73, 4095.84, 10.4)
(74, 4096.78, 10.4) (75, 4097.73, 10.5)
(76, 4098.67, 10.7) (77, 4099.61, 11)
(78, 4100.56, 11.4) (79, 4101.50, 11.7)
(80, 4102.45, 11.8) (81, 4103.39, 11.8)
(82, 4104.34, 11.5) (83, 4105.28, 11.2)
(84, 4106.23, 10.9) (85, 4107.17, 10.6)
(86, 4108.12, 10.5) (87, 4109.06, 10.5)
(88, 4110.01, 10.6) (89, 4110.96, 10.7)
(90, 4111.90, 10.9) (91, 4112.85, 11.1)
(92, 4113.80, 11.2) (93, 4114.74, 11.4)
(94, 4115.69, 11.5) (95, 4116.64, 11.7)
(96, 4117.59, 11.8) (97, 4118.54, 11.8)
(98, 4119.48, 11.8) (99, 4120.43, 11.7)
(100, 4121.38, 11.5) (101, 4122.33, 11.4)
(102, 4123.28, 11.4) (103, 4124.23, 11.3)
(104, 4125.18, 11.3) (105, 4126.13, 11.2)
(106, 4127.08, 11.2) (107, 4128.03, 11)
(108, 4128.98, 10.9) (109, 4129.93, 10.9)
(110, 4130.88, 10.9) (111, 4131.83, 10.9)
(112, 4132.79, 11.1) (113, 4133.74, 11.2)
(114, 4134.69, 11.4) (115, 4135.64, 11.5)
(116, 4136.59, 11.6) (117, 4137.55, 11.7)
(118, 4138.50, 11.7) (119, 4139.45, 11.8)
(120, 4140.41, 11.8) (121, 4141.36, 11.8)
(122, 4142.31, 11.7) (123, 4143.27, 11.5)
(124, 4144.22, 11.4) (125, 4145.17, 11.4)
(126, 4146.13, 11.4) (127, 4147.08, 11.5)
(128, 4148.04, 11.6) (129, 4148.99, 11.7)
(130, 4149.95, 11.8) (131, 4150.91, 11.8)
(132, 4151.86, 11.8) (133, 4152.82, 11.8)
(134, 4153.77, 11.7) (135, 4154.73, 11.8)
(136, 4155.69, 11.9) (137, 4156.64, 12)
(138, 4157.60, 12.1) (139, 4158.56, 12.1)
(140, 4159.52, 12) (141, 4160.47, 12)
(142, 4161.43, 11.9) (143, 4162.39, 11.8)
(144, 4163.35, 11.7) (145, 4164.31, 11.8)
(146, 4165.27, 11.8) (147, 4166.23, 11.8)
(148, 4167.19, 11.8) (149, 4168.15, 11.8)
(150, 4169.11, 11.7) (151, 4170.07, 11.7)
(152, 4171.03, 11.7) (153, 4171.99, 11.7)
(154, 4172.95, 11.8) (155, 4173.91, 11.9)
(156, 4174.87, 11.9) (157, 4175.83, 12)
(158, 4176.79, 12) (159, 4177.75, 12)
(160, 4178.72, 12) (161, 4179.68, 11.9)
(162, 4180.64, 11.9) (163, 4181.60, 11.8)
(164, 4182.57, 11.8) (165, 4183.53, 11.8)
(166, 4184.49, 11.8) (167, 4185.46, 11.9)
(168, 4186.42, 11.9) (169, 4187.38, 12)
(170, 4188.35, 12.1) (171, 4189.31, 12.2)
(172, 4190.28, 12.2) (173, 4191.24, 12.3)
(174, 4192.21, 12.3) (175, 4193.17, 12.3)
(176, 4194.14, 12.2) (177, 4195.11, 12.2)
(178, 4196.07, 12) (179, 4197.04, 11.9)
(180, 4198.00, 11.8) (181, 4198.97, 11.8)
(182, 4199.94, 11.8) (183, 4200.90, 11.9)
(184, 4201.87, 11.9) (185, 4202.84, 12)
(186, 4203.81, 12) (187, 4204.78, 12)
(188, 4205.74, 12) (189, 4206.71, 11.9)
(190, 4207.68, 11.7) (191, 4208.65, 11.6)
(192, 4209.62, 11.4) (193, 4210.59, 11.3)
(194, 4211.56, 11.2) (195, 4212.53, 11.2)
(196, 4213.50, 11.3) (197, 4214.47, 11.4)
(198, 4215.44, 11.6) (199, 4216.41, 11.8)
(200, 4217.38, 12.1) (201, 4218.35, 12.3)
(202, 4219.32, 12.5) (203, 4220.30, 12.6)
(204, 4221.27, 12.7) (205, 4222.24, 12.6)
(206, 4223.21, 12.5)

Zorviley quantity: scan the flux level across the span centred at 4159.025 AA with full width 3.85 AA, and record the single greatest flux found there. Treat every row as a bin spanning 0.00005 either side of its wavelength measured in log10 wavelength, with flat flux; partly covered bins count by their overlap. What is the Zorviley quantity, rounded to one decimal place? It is 12.1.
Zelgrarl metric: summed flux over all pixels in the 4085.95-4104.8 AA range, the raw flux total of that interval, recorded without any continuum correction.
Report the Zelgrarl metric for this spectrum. 227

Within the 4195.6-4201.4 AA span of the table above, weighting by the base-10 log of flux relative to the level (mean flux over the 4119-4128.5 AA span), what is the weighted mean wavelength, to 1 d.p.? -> 4198.4 AA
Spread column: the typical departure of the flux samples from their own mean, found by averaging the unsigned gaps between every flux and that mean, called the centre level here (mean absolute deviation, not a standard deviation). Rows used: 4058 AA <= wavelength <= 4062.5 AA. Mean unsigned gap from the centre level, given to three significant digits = 0.192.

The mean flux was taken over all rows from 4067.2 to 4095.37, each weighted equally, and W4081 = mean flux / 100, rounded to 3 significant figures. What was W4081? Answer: 0.118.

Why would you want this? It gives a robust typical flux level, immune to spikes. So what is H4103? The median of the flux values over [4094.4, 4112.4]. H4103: 10.7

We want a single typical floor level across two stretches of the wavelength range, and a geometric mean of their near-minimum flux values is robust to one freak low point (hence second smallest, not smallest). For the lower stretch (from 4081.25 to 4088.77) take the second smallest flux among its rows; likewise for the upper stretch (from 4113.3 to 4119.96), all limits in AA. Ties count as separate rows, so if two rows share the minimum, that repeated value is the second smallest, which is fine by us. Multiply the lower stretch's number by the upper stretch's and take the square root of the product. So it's 11.6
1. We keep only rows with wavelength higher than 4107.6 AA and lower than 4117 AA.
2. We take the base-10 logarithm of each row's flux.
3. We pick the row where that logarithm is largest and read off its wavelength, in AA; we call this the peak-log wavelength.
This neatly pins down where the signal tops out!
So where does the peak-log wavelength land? 4116.64 AA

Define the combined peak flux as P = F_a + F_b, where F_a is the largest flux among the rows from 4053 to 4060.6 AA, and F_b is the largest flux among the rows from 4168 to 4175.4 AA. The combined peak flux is 23.3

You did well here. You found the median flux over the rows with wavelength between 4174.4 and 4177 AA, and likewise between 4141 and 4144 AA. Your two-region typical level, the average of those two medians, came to 11.85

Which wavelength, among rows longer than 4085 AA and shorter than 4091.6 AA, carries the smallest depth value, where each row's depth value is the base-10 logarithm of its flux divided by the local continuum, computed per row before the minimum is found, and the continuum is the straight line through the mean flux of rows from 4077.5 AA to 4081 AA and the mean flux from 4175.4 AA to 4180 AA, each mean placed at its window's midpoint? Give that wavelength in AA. 4091.13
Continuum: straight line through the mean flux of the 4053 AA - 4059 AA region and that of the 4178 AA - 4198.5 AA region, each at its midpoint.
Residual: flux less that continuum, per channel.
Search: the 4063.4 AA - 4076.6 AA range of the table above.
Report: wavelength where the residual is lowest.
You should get 4076.08 AA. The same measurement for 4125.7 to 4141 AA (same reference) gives 4131.83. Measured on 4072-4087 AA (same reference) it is 4078.90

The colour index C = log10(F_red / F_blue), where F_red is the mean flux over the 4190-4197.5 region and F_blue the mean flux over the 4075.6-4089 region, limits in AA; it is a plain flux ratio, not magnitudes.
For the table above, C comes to 0.017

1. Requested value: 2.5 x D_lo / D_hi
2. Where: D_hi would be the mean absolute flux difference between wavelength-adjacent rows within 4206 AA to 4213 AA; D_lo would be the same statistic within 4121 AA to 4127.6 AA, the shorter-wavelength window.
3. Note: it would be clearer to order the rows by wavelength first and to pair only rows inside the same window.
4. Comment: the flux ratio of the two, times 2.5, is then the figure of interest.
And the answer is 1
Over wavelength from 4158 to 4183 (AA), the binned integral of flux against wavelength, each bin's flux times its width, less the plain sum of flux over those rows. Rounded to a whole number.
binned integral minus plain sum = -12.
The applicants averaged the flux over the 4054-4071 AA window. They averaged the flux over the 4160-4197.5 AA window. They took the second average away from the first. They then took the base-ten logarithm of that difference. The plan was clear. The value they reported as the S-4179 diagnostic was -1.6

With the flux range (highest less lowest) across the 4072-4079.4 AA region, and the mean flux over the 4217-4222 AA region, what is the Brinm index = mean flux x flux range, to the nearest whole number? 14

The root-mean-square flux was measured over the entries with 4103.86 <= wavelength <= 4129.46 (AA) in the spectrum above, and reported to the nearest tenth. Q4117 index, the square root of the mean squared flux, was 11.2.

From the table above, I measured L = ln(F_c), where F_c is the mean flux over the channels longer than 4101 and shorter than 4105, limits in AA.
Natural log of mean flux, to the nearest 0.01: 2.46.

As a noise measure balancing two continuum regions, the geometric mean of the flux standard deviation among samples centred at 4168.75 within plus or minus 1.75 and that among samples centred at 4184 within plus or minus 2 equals 0.05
